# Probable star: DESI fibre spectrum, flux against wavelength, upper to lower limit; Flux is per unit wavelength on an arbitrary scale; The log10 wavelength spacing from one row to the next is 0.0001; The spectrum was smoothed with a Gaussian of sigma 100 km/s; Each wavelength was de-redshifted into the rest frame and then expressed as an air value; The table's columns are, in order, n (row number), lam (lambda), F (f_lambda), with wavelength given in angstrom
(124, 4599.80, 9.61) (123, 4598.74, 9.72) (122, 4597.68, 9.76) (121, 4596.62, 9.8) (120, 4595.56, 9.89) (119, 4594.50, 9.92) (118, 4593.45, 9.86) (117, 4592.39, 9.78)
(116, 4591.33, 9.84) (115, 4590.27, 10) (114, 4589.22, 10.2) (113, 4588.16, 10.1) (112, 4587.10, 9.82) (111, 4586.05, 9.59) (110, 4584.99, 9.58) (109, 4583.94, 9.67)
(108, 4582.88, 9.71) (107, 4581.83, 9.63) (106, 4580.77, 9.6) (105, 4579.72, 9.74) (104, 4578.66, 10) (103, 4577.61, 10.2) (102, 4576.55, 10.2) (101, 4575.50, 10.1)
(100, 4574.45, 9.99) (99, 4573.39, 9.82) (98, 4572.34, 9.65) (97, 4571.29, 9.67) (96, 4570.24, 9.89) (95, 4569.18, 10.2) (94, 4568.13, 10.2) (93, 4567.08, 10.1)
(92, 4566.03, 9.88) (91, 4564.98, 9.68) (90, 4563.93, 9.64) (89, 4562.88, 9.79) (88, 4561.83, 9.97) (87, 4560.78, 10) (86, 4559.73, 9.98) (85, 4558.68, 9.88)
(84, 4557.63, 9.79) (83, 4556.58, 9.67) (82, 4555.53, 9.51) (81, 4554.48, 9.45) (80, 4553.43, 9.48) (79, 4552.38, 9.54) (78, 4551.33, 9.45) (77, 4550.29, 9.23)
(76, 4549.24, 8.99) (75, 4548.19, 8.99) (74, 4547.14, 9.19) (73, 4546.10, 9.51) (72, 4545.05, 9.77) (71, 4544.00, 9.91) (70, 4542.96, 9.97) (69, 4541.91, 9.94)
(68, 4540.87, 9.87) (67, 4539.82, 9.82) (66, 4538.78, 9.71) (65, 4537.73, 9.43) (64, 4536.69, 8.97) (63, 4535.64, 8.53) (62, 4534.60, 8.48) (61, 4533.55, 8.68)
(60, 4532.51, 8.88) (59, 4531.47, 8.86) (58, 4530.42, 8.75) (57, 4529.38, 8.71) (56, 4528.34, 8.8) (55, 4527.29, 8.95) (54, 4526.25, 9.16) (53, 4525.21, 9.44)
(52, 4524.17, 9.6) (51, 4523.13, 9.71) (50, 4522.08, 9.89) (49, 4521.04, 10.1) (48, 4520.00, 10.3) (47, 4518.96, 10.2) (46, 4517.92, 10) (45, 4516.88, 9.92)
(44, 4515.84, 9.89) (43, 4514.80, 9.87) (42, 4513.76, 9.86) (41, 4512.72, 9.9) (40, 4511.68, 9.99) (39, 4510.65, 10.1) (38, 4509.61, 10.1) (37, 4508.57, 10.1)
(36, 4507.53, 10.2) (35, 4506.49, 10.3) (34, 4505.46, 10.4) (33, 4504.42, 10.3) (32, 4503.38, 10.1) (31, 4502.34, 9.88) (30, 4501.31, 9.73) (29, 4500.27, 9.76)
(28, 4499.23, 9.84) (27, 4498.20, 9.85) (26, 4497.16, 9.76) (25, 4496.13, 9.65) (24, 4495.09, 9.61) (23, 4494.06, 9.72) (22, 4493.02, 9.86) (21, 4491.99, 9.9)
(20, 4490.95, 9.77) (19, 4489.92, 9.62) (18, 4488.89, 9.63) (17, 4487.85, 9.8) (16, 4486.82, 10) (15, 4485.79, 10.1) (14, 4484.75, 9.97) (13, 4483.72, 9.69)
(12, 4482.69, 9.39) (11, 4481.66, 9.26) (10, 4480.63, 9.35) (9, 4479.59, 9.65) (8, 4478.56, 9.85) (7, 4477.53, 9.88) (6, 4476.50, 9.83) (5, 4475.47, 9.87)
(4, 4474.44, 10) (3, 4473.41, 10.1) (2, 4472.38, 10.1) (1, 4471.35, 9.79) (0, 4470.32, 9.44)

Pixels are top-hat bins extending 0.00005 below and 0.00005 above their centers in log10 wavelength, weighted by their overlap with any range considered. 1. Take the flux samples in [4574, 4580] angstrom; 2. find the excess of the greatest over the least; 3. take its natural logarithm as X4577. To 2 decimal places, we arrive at -0.78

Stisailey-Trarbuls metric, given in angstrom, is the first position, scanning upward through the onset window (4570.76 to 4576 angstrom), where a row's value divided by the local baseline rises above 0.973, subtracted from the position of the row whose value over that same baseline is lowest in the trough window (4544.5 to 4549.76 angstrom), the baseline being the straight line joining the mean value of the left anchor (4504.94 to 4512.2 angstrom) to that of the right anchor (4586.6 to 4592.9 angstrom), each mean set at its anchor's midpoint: -25.2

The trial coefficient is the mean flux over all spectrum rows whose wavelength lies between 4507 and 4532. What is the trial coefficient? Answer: 9.68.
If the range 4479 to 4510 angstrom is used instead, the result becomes 9.84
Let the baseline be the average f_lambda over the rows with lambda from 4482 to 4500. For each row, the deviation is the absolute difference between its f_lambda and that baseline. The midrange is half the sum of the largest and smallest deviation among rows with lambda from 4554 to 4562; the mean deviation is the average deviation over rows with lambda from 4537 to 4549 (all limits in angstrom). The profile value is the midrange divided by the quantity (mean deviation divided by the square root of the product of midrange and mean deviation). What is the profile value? 0.14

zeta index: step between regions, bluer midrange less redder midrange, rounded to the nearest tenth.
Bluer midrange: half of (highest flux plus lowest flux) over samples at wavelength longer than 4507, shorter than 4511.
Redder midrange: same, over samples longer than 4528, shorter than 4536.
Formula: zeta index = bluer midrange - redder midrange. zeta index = 1.5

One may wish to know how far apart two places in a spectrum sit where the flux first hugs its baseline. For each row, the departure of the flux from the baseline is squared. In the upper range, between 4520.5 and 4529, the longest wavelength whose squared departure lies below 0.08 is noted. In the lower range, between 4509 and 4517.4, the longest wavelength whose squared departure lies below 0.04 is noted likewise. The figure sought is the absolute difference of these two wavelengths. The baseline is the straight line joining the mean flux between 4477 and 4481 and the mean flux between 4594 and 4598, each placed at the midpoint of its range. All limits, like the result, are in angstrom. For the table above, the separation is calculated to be 7.3 angstrom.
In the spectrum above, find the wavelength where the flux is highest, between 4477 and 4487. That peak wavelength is 4485.79 angstrom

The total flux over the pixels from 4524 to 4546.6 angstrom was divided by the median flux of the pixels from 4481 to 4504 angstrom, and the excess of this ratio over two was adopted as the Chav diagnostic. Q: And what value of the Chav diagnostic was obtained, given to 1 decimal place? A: 18.9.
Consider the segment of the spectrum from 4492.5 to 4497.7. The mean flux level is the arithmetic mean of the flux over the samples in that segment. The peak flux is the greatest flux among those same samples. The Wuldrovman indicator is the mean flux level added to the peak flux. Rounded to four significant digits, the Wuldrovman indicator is 19.58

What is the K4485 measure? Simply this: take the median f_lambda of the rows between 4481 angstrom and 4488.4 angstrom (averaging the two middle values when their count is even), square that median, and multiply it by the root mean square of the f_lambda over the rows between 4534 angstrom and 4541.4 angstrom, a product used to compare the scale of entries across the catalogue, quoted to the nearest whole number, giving 891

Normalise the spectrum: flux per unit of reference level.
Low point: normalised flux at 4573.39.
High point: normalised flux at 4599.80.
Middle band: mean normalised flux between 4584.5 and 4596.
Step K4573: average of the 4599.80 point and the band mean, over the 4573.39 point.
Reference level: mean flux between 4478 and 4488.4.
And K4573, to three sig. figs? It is 0.992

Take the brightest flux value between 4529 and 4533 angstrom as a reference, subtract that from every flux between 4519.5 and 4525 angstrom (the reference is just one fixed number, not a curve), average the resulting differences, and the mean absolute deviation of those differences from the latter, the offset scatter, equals 0.224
